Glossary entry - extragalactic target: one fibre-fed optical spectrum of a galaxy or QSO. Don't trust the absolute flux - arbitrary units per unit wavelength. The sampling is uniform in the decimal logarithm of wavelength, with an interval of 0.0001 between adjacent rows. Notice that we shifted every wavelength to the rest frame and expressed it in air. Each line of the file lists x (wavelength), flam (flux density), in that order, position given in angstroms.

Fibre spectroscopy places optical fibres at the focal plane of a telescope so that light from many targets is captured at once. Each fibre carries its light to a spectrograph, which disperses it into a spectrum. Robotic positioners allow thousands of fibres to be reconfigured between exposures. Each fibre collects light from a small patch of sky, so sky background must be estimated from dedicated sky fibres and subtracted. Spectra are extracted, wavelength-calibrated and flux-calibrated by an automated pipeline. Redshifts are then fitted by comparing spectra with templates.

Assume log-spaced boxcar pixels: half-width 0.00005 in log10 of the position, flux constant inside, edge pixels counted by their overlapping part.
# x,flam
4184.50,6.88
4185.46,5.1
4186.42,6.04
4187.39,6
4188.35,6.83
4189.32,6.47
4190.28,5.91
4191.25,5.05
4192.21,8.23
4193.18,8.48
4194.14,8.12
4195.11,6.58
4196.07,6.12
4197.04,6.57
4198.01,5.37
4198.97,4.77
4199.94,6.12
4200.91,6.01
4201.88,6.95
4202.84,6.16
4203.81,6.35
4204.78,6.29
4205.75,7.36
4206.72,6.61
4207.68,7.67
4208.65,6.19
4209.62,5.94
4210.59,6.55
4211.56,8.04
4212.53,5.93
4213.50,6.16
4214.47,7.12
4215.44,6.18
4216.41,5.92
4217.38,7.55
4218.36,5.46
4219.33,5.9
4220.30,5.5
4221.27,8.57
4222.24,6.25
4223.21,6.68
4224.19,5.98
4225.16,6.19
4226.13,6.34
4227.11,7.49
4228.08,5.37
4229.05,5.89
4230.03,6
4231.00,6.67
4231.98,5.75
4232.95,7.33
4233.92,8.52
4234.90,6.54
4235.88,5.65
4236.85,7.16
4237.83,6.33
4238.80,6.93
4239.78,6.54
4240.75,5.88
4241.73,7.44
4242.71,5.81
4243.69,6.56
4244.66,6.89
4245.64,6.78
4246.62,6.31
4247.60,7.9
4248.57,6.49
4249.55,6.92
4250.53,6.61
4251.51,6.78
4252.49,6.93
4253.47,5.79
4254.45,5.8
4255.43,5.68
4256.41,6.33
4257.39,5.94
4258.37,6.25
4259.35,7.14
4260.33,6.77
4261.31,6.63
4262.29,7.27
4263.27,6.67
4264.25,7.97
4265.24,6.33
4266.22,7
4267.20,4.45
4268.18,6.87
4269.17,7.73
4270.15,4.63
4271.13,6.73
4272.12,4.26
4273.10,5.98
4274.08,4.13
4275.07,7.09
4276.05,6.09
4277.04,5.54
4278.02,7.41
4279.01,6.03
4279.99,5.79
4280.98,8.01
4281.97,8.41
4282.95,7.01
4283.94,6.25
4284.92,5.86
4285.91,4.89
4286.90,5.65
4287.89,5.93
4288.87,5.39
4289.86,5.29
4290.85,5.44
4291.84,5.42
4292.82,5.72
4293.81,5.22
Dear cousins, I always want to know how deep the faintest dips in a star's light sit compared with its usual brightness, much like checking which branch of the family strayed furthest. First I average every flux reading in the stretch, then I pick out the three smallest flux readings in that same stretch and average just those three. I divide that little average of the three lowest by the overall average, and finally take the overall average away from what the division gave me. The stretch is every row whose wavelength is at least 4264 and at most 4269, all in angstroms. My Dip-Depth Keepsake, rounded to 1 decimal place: -5.6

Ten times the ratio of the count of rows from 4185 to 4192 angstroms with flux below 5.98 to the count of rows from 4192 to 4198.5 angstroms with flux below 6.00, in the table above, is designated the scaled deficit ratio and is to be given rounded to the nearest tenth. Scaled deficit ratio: 30.0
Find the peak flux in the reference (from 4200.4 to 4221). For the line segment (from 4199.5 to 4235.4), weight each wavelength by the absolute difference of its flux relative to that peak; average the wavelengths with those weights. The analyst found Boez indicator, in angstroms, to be 4217.5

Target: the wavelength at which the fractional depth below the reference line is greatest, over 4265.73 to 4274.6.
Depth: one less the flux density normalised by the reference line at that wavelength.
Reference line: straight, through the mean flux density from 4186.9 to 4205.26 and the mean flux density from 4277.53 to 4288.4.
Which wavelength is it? 4274.08 angstroms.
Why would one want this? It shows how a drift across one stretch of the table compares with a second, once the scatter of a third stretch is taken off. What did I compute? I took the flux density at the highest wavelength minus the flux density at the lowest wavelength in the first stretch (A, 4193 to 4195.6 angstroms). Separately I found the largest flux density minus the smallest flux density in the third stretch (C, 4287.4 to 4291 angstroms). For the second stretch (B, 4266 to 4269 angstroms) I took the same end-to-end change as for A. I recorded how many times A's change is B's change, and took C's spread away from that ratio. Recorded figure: 14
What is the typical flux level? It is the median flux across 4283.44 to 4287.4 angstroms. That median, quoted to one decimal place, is 5.8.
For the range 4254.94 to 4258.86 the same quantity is 6.1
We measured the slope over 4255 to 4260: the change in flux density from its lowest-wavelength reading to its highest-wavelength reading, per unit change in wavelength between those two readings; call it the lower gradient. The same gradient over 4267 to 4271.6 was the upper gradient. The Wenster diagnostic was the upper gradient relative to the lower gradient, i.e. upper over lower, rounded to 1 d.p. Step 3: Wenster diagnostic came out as 1.6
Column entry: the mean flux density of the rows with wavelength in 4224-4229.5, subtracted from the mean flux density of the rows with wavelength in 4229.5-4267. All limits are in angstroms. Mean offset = 0.4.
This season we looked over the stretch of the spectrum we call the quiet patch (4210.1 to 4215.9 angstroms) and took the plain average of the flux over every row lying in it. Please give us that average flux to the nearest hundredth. 6.66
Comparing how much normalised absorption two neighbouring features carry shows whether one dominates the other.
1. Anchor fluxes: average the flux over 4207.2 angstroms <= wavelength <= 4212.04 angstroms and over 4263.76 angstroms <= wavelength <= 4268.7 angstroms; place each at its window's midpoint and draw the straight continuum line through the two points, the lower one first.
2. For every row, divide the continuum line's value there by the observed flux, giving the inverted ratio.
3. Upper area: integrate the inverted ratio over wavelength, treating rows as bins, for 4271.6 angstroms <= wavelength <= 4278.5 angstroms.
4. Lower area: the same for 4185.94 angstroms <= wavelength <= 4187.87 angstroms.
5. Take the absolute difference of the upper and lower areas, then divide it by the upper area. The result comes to 0.72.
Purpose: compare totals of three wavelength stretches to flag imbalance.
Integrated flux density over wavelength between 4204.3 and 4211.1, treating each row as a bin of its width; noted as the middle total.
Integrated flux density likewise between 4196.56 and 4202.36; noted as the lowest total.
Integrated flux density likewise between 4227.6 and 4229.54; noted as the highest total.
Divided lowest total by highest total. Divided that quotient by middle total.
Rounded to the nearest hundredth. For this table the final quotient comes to 0.07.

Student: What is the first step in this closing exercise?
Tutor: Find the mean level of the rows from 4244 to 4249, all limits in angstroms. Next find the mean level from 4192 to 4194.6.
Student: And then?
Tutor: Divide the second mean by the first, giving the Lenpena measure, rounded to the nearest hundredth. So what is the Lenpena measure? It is 1.20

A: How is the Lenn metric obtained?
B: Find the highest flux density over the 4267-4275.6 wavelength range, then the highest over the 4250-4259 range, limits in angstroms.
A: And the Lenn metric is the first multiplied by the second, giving 54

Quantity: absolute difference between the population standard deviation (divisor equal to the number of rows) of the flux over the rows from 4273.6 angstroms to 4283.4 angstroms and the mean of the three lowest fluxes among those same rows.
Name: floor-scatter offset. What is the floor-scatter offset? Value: 3.9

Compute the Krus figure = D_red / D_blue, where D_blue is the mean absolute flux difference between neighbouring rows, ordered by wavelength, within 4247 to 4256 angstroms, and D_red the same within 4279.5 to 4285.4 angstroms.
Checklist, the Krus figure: 2.21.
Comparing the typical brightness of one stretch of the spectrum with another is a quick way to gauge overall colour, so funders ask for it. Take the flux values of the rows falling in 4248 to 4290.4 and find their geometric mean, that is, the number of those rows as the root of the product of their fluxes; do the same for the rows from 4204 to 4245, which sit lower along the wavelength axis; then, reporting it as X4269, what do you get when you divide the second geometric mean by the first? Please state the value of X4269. 1.05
